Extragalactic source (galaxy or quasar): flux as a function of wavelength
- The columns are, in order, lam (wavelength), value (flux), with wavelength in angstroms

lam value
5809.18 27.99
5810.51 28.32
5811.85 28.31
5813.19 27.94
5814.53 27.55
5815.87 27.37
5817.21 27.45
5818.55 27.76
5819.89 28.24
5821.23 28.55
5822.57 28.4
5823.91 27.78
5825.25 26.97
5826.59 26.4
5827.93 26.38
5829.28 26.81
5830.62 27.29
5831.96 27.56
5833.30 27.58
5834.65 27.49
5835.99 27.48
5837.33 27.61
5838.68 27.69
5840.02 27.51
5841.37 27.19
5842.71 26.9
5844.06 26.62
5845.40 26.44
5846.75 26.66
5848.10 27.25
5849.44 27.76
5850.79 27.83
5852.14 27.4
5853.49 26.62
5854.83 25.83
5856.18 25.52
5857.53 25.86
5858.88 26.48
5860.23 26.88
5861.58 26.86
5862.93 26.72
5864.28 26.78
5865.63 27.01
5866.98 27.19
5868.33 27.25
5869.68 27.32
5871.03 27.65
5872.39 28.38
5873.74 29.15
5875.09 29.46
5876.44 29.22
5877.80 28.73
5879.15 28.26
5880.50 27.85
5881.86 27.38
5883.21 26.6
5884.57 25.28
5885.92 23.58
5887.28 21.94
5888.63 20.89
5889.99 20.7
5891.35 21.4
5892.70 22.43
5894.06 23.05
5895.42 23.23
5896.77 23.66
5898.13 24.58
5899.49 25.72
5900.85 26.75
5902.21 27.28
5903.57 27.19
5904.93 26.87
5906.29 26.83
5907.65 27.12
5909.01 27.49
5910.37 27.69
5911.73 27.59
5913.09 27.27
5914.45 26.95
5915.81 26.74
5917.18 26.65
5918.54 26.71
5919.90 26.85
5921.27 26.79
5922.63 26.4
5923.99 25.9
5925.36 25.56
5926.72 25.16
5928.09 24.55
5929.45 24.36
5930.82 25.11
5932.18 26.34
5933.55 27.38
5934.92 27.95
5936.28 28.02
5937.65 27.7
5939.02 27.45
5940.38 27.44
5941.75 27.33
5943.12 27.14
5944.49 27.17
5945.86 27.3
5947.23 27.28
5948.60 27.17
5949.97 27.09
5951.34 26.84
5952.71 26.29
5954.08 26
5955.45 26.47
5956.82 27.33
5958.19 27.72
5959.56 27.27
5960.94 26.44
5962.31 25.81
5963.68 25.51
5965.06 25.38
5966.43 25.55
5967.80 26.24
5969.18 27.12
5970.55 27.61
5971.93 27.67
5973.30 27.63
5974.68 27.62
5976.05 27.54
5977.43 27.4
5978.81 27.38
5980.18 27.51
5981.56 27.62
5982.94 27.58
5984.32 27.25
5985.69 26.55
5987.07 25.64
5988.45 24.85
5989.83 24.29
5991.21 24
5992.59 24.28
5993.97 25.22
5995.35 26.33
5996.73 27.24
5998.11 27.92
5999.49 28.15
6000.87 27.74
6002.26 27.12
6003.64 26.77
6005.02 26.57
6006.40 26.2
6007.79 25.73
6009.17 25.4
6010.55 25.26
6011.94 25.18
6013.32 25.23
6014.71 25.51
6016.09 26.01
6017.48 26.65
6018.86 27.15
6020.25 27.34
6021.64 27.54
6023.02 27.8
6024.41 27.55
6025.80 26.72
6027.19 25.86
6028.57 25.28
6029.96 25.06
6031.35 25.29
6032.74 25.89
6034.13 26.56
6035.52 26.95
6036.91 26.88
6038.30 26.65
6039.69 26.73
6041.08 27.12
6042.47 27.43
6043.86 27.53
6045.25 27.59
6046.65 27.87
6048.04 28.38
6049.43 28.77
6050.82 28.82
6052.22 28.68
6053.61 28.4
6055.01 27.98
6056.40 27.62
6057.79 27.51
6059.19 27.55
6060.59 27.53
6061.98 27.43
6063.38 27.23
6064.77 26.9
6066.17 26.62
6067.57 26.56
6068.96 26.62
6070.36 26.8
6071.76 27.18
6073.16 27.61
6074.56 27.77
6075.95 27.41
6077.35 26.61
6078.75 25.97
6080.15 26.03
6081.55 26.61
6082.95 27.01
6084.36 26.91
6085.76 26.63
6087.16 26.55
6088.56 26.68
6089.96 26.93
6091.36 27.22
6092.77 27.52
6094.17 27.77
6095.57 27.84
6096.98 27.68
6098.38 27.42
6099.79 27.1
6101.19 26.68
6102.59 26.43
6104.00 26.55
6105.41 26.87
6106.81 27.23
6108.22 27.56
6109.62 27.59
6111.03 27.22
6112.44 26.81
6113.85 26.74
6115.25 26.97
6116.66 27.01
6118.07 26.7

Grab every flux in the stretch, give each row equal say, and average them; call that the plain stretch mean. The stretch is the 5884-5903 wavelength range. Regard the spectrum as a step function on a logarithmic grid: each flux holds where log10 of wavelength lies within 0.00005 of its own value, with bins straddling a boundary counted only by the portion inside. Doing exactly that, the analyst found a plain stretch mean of 23.6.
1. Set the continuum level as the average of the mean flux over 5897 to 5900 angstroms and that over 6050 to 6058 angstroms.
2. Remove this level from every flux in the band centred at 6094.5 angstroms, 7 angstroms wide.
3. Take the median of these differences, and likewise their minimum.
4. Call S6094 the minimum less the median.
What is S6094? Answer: -0.46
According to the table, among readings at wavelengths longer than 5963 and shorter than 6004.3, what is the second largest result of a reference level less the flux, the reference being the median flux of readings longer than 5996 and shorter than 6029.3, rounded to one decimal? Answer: 2.4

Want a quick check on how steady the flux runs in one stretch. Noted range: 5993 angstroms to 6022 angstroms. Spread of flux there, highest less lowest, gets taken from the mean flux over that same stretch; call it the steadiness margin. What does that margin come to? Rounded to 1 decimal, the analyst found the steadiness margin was 23.5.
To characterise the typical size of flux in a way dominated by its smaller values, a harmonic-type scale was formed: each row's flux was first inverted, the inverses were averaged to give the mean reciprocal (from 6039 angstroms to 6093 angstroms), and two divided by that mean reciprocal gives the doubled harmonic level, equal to 54.5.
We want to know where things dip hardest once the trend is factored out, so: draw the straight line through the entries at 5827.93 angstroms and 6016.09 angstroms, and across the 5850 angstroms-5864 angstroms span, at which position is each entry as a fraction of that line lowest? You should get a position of 5856.18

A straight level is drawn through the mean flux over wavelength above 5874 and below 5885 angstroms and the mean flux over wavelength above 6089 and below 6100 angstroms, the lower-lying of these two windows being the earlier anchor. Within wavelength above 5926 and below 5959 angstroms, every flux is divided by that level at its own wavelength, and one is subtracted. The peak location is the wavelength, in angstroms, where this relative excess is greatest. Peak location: 5936.28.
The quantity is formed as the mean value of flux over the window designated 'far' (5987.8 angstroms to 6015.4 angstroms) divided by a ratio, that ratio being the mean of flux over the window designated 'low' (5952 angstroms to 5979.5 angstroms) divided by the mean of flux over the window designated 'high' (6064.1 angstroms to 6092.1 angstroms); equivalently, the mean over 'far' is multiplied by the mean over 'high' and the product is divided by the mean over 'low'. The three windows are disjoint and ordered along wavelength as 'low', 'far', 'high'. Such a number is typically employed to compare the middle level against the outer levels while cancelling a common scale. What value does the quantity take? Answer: 26.0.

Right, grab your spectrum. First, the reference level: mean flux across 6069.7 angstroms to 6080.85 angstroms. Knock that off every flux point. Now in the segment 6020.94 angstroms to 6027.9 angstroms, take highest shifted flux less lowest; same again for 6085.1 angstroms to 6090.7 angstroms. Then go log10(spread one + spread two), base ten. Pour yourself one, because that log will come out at 0.37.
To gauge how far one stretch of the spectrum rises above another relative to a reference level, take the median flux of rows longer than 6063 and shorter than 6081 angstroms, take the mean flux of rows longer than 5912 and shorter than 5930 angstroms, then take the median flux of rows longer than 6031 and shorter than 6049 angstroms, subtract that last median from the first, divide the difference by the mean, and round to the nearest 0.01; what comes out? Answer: -0.01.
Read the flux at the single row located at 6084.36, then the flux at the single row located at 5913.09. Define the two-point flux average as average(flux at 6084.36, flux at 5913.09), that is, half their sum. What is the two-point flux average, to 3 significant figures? 27.1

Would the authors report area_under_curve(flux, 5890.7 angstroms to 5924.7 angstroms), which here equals 883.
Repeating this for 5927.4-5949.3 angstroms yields 588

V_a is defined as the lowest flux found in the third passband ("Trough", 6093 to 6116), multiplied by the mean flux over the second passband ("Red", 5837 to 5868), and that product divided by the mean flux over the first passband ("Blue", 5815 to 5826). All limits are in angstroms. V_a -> 25.6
